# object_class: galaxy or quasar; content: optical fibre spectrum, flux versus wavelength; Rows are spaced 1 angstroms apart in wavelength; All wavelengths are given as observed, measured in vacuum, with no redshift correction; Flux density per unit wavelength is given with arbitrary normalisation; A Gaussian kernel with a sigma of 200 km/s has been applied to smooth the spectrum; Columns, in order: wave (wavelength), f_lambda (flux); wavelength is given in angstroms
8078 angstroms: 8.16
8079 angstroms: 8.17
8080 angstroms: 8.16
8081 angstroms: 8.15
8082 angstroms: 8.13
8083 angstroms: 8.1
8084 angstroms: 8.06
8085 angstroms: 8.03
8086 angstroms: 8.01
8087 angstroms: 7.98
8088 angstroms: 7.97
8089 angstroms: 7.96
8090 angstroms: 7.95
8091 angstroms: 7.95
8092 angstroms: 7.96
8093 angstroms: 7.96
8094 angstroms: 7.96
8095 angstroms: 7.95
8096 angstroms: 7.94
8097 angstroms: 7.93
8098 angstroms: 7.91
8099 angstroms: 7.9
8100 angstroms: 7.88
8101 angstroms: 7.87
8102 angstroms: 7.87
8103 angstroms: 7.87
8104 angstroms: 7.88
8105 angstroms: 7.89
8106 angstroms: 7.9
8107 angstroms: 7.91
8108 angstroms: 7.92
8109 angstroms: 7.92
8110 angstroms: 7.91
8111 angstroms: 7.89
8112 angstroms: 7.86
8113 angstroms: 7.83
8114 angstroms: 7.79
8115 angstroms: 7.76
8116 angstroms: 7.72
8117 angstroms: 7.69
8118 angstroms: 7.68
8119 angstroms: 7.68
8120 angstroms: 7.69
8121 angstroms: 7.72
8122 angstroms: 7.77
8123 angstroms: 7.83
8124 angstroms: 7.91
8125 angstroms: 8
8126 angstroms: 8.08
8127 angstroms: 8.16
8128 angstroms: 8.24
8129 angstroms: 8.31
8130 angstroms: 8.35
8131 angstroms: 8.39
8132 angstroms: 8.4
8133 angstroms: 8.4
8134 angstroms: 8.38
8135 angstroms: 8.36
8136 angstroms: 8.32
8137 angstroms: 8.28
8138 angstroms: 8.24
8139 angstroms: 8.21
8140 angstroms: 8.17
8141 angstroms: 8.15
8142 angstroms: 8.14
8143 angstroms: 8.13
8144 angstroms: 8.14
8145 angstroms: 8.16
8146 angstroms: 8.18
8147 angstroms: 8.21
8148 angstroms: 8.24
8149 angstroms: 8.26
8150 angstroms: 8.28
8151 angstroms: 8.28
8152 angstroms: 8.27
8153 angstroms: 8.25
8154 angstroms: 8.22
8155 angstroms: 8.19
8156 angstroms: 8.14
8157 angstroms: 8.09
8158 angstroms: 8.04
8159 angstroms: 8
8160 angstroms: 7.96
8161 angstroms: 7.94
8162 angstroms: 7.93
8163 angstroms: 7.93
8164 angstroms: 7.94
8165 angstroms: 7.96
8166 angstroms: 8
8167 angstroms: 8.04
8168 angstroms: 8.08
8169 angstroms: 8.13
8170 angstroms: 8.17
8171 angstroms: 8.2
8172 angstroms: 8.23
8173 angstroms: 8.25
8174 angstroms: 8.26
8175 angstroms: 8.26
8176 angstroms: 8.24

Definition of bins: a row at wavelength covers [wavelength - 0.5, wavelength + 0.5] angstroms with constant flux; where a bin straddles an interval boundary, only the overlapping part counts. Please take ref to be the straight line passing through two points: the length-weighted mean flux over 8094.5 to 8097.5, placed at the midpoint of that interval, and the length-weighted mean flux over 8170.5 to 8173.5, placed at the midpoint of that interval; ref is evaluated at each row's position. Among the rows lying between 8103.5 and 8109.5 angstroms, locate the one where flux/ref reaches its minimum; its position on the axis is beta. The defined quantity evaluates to 8104 angstroms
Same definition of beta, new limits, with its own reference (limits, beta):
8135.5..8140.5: 8140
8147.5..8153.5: 8153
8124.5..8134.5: 8125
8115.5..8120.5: 8119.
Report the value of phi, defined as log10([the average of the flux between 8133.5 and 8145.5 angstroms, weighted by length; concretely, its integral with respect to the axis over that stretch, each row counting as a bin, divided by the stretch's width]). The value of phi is 0.915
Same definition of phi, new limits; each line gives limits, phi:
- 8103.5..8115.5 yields 0.896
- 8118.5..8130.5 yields 0.902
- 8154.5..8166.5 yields 0.904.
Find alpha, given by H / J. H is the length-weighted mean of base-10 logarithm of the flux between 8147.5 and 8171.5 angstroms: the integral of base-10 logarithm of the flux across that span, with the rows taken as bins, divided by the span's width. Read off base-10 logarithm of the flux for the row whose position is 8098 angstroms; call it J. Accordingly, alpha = 1.01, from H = 0.9087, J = 0.898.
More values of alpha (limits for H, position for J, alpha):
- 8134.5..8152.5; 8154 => 1.00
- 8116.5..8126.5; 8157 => 0.98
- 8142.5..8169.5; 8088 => 1.01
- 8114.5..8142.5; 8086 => 1.00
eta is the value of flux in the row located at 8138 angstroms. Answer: 8.24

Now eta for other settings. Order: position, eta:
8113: 7.83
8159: 8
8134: 8.38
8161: 7.94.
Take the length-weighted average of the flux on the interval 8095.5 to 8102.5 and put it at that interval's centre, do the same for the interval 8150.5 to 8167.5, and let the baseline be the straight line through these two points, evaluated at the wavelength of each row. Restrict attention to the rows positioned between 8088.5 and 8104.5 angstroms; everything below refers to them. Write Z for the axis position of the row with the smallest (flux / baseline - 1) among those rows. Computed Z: 8103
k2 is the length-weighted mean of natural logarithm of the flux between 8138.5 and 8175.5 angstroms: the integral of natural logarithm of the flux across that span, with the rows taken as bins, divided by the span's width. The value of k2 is 2.10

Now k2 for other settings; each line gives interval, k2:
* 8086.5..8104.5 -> 2.07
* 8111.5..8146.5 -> 2.09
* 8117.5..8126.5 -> 2.06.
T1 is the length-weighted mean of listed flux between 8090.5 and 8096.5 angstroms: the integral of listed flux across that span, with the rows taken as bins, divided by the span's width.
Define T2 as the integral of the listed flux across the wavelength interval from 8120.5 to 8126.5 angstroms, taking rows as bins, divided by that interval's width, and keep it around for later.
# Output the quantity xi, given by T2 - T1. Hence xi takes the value -0.07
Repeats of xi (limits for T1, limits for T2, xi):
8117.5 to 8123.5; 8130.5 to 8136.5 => 0.65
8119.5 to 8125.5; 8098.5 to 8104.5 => 0.06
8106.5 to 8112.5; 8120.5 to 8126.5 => -0.02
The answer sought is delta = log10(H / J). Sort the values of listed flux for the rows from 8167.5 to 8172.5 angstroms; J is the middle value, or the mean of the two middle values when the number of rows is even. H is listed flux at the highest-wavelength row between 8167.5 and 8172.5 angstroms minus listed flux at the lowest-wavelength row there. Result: -1.74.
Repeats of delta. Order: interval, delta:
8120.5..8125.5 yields -1.45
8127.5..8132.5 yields -1.72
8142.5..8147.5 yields -2.01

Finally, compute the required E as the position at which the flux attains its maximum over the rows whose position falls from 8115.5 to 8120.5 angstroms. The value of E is 8116 angstroms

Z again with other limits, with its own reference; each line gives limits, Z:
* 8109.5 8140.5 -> 8119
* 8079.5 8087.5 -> 8087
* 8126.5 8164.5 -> 8163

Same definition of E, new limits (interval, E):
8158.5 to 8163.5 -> 8159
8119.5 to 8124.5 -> 8124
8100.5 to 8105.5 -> 8105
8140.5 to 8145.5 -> 8145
